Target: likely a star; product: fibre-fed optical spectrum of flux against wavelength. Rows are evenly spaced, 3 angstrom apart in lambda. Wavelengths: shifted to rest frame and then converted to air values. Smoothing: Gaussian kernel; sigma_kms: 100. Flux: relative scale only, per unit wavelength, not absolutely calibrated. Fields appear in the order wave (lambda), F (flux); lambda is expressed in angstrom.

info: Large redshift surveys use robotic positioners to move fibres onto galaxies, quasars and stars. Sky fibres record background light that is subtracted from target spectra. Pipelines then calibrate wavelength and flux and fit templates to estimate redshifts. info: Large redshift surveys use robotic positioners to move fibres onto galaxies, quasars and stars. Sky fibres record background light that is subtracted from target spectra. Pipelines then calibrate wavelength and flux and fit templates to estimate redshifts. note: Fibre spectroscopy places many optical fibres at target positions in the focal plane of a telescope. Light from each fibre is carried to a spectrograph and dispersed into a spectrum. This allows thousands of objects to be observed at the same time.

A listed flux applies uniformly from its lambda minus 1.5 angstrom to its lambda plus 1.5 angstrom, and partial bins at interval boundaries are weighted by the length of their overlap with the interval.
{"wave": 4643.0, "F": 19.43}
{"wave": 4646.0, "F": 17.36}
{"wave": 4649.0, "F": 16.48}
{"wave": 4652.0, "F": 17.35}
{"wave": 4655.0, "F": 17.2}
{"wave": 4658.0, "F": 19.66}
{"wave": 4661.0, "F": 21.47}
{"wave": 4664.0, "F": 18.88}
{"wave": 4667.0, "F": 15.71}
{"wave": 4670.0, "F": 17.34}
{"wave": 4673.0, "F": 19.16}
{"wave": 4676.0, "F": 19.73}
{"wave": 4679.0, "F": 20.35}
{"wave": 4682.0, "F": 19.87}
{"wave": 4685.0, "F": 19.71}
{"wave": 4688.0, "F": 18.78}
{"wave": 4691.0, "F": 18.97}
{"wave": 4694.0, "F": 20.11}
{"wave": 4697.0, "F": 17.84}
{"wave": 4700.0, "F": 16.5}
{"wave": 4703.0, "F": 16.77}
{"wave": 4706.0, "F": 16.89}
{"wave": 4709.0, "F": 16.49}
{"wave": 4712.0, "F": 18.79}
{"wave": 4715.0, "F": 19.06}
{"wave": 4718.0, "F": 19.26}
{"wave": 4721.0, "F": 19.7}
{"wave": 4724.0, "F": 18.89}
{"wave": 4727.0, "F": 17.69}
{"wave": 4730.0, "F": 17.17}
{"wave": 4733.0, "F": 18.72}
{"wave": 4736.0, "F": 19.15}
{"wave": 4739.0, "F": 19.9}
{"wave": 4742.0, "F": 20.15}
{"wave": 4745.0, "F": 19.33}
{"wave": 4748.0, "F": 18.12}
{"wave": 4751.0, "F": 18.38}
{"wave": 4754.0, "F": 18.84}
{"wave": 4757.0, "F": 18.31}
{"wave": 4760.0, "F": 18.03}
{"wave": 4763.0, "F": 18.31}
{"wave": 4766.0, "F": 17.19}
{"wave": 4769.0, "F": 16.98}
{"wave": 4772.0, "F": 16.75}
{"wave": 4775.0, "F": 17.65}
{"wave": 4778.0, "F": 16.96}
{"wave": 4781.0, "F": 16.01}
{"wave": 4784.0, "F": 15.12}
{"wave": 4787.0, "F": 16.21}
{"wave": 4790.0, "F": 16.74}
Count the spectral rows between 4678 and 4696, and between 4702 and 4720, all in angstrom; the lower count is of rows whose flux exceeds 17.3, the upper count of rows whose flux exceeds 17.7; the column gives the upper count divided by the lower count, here 0.5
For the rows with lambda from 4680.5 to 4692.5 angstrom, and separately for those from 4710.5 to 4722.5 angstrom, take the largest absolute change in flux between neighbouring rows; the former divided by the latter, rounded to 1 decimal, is 2.1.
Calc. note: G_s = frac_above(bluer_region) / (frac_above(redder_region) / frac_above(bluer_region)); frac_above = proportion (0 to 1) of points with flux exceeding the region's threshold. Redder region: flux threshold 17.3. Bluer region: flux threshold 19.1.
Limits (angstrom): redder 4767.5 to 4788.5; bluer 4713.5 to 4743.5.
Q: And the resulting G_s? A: 1.75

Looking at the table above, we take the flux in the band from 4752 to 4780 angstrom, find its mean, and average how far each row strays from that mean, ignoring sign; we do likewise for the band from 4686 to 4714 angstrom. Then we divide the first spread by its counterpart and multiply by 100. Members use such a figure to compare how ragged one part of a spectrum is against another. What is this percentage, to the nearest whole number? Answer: 56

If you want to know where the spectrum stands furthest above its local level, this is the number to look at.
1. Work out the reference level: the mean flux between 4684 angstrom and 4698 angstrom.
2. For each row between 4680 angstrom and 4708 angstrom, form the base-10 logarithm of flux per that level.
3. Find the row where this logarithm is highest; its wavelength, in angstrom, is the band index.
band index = 4694.0 angstrom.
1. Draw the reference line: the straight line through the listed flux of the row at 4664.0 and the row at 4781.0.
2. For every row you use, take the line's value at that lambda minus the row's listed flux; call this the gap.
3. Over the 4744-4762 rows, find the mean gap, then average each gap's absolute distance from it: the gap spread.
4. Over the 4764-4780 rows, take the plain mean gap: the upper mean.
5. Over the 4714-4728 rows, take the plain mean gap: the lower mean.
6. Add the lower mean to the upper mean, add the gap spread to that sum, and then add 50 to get 48.0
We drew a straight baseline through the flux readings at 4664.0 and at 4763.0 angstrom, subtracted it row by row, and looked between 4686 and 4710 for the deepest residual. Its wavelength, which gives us 4700.0 angstrom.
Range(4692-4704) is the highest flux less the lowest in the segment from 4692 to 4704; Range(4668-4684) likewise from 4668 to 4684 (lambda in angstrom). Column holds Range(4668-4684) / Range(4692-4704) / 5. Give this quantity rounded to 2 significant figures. 0.17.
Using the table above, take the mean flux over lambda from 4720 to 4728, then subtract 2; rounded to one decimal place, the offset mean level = 16.8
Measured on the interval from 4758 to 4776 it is 15.5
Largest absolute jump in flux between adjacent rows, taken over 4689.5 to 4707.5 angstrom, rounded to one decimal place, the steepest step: 2.3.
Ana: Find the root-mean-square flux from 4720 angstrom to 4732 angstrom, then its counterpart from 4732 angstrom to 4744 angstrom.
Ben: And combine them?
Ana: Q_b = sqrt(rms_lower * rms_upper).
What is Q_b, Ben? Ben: 18.9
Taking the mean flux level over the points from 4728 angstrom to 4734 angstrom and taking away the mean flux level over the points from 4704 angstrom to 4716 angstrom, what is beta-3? 0.1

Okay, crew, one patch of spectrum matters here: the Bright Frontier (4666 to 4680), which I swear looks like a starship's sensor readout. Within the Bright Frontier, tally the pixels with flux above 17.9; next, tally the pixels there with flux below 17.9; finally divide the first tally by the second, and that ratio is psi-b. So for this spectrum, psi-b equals 1.50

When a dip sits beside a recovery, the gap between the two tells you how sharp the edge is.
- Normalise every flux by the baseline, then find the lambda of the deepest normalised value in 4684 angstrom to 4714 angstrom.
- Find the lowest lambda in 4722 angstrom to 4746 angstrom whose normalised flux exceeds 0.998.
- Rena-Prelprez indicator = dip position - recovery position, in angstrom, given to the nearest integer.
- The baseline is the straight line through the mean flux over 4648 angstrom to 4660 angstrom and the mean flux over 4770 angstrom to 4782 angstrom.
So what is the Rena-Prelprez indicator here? -24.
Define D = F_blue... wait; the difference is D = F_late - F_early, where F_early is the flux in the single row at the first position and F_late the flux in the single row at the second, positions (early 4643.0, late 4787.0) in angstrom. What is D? -3.2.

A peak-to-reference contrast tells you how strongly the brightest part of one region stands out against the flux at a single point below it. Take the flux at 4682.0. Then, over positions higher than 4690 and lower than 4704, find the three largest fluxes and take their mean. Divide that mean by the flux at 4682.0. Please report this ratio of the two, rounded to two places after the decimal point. 0.95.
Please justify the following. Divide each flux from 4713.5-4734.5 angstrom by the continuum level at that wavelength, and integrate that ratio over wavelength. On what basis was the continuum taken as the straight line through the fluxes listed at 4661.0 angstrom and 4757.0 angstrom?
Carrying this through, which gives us 20.2 angstrom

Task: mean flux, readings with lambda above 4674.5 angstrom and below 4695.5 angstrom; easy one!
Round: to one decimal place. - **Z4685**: 19.6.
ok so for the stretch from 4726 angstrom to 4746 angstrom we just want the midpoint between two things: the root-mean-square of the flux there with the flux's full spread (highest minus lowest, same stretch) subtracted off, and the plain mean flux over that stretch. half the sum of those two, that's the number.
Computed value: 17.4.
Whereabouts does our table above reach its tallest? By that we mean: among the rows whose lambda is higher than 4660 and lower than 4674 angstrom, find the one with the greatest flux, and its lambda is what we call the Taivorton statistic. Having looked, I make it 4661.0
